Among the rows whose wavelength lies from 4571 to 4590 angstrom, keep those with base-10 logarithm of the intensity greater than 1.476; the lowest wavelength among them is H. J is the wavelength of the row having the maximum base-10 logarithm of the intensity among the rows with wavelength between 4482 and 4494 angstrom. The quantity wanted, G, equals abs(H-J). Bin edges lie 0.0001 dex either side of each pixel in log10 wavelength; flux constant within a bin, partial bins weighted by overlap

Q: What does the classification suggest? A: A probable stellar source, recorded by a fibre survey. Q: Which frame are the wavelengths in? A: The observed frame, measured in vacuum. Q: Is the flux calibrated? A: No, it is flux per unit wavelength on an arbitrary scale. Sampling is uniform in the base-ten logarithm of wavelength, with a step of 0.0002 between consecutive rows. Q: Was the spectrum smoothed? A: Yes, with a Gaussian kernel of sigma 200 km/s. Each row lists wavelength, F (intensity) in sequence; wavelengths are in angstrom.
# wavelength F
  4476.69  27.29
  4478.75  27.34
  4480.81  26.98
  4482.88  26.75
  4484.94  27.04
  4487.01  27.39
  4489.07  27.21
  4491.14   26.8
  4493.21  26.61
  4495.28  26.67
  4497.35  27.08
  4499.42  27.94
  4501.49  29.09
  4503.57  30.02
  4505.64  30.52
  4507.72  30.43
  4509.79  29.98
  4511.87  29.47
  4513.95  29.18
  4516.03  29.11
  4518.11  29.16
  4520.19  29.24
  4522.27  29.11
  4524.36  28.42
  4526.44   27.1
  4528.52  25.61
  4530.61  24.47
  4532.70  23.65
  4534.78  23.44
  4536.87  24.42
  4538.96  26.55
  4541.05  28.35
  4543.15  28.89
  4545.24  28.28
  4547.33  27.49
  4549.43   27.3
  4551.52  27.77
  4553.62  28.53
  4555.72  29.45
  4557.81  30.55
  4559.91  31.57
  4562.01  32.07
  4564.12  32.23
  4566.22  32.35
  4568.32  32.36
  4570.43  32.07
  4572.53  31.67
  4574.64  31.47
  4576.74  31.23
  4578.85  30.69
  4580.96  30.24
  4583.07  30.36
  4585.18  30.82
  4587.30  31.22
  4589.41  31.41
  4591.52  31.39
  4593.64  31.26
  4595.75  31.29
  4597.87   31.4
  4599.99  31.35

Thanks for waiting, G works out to 85.5 angstrom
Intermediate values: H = 4572.53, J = 4487.01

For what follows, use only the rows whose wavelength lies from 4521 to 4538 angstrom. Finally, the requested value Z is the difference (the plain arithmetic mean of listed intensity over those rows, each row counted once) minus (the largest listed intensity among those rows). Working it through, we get -3.33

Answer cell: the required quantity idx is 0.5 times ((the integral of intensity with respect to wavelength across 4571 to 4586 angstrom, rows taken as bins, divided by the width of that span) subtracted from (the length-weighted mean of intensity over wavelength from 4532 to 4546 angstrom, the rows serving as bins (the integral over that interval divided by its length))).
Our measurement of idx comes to -2.4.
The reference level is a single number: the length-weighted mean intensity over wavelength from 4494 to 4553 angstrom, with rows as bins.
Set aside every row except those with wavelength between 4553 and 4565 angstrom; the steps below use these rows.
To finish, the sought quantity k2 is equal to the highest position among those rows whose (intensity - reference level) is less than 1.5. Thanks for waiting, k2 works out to 4553.62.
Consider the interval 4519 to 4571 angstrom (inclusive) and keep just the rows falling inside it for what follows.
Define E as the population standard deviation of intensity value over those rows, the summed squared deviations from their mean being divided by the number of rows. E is 2.7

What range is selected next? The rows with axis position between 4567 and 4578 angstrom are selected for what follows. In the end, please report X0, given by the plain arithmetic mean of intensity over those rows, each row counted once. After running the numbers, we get 31.8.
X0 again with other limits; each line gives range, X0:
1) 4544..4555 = 27.9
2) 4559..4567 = 32.1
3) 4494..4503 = 27.7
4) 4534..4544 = 26.3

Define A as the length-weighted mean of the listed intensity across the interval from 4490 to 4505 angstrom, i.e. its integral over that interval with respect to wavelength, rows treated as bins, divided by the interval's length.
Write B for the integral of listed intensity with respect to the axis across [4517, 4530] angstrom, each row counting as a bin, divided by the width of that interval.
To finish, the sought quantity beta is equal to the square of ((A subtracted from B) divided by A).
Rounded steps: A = 27.8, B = 28.0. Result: 0.000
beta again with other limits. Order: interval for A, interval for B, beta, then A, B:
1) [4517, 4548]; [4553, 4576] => 0.027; 26.9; 31.4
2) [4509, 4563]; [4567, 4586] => 0.013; 28.0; 31.2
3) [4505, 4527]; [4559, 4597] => 0.005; 29.3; 31.4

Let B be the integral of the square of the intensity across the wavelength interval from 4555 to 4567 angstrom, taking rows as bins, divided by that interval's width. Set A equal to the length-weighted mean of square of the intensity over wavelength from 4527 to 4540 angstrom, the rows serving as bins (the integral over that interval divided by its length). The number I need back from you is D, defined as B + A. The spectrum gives 1603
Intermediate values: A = 616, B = 987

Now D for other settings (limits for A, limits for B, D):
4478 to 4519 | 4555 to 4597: 1780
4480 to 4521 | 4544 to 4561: 1641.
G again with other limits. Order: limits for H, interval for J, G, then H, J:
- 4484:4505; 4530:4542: 37.5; 4503.57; 4541.05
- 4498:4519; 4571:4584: 69.0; 4503.57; 4572.53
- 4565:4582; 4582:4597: 23.2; 4566.22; 4589.41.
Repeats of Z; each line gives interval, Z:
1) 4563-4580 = -0.60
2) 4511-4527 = -0.62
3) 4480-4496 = -0.46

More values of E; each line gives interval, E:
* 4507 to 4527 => 0.8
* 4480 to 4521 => 1.4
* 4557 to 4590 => 0.7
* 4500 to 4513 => 0.5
